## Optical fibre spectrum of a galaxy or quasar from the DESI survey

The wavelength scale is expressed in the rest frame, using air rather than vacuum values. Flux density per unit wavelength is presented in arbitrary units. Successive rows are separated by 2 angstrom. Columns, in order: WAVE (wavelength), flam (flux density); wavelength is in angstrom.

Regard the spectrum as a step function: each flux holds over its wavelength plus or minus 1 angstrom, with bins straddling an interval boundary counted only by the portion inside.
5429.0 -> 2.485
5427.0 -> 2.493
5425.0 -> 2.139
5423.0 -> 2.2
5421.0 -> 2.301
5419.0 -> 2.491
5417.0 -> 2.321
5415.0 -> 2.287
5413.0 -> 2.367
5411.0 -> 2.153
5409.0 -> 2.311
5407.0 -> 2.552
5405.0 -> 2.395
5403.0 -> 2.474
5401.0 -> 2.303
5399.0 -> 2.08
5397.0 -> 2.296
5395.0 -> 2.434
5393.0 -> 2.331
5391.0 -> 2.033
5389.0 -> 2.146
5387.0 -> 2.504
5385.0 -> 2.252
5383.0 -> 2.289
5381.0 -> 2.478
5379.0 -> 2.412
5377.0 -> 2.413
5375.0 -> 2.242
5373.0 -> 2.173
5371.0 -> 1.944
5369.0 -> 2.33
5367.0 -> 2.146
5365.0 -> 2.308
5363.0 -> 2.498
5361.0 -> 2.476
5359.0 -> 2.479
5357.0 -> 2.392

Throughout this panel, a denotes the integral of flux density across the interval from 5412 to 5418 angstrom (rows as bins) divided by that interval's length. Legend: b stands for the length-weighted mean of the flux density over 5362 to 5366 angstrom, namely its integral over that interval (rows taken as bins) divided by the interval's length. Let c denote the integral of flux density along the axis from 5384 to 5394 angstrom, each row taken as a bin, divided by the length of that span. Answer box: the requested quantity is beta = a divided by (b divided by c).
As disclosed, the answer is 2.18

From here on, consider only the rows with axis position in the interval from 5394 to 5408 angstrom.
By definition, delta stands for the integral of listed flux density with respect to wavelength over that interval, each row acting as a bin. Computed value 33.1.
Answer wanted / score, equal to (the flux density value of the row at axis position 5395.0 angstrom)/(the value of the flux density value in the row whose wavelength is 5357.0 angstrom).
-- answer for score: 1.02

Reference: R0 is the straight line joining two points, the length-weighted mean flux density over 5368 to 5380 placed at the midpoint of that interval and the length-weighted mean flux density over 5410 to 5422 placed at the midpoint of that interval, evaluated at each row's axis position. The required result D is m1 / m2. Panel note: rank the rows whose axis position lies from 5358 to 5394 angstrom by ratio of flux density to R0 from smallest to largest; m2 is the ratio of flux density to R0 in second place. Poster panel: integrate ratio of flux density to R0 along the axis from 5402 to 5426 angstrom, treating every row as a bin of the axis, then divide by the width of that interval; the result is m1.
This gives 1.13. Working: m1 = 1.01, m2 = 0.892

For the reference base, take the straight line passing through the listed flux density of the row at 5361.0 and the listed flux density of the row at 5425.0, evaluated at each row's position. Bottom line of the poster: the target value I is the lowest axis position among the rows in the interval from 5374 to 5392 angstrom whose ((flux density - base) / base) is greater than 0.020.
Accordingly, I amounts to 5381.0 angstrom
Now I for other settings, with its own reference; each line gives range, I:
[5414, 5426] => 5415.0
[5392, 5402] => 5395.0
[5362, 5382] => 5381.0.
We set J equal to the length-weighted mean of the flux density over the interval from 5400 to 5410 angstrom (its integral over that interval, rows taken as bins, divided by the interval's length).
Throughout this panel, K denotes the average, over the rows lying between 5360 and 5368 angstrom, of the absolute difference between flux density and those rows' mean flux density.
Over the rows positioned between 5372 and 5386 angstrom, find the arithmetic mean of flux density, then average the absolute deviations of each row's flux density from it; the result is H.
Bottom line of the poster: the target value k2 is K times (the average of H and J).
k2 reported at 0.16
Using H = 0.10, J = 2.41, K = 0.13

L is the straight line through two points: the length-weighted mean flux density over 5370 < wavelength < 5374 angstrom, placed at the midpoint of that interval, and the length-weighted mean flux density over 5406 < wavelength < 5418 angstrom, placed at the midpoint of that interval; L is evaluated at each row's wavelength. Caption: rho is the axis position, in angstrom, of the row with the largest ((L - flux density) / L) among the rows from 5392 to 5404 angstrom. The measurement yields 5399.0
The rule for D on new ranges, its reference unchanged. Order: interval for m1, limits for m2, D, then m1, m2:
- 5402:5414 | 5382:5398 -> 1.09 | 1.03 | 0.943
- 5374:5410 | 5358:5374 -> 1.07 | 1.02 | 0.958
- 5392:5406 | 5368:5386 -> 1.05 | 1.02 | 0.965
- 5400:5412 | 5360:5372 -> 1.07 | 1.03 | 0.958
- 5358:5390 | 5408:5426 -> 1.11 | 1.03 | 0.931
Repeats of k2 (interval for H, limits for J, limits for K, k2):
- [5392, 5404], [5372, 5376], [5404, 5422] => 0.10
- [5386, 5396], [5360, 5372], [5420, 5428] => 0.14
